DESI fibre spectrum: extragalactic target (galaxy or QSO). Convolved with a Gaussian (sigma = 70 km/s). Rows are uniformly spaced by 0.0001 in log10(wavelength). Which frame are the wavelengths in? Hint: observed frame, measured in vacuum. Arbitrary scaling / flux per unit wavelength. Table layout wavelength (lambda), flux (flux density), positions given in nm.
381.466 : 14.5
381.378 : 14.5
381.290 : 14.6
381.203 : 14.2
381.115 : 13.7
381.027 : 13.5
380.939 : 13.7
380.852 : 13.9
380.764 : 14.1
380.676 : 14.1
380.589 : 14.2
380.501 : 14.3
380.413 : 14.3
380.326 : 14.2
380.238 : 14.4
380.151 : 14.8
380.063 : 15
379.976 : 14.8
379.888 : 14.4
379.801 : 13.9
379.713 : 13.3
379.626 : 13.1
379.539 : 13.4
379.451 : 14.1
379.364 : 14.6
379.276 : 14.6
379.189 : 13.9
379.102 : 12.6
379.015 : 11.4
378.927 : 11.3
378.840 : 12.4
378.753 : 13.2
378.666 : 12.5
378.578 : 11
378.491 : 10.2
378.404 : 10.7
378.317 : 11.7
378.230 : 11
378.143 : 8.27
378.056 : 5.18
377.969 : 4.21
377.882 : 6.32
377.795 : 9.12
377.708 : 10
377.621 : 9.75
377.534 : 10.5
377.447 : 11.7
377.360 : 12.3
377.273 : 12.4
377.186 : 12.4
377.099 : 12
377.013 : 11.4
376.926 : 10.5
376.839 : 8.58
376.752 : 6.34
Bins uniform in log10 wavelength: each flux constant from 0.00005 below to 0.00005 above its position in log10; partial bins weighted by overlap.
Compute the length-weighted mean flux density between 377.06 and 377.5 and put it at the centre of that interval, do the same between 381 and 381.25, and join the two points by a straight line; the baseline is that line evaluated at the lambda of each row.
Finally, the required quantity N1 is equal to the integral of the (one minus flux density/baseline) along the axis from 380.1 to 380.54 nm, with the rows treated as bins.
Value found -0.030 nm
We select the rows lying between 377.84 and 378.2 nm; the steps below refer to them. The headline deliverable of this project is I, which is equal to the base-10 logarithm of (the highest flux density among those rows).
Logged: 0.92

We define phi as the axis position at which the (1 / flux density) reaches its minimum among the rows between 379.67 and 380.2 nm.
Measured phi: 380.063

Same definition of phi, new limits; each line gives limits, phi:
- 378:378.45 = 378.317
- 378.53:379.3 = 379.276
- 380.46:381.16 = 380.501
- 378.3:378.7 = 378.666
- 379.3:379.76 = 379.364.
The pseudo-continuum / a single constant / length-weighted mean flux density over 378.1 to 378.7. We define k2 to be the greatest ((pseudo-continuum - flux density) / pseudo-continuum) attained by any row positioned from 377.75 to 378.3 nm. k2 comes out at 0.6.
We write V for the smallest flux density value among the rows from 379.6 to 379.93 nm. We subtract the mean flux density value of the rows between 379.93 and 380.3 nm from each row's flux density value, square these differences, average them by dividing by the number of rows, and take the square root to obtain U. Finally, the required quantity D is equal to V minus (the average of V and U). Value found 6.4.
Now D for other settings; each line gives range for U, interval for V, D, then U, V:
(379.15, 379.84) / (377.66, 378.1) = 1.8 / 0.5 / 4.21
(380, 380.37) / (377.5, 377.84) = 4.4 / 0.3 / 9.12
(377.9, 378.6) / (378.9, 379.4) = 4.3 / 2.7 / 11.3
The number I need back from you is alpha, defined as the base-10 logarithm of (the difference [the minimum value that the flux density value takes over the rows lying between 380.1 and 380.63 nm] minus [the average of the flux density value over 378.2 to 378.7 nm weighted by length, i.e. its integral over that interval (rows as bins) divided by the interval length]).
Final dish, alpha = 0.48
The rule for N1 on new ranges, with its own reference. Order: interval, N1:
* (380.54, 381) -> -0.010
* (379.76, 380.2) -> -0.041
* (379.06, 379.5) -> -0.032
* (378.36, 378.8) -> 0.041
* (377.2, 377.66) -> 0.029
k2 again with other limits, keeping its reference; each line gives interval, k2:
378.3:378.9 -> 0.1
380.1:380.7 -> -0.3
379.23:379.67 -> -0.2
